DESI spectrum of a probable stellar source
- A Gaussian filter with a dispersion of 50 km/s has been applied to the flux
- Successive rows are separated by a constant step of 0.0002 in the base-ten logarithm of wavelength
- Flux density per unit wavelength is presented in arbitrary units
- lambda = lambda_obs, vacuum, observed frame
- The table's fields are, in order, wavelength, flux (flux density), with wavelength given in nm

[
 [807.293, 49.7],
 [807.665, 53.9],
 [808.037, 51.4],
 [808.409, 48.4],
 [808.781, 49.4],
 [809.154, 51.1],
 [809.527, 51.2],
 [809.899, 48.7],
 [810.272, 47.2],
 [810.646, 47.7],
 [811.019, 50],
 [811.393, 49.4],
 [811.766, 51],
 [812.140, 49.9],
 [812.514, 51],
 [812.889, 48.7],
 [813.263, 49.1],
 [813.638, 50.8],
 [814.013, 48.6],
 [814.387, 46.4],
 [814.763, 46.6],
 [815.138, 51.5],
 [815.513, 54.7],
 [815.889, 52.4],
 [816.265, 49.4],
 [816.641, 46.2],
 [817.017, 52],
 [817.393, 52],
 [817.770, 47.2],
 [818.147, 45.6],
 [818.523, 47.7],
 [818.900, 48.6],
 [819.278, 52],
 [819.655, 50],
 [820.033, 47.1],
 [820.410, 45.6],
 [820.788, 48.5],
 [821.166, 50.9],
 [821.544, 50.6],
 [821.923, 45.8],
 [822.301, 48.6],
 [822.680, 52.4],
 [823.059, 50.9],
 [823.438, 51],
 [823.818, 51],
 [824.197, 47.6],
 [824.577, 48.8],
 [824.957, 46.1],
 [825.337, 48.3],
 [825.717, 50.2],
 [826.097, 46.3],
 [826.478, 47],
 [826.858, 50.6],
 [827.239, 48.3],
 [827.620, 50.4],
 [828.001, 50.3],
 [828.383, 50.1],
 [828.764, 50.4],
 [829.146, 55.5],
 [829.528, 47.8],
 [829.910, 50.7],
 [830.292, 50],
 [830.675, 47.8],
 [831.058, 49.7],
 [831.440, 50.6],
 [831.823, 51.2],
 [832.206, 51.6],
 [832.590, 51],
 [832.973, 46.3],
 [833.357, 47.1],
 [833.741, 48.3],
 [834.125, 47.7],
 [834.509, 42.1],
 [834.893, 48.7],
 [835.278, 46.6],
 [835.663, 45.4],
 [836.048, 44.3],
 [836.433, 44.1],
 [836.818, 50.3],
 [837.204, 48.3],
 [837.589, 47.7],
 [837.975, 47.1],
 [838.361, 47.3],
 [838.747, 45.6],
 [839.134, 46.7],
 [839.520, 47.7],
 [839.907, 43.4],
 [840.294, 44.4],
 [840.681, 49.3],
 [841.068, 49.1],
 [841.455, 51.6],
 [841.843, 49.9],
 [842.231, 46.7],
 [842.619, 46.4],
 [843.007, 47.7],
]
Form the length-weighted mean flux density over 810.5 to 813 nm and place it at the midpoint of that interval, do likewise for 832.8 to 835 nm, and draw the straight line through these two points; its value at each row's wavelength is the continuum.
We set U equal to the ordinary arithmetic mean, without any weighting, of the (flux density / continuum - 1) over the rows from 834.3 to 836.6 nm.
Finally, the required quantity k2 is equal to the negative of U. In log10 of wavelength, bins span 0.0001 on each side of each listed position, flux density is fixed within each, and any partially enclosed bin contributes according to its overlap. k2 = 0.03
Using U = -0.03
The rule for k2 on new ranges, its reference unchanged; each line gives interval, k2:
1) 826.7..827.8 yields -0.05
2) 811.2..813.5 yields 0.00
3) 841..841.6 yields -0.10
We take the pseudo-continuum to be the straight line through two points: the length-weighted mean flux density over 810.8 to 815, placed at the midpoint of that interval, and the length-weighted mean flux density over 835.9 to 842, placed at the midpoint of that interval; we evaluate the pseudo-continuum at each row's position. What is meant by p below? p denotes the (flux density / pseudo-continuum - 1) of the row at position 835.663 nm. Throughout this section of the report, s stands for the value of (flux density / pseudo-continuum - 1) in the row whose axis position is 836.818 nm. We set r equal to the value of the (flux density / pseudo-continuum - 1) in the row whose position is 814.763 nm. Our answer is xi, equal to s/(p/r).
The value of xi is 0.07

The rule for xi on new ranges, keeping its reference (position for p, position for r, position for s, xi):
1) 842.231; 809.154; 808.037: -0.15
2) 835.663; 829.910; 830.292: -0.05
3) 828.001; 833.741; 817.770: -0.01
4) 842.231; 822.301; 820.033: 0.00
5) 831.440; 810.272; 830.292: -0.03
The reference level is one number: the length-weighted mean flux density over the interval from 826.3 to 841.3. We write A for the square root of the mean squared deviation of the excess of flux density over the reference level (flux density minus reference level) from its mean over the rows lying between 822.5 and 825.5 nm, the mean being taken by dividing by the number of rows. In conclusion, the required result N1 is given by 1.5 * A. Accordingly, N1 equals 3.0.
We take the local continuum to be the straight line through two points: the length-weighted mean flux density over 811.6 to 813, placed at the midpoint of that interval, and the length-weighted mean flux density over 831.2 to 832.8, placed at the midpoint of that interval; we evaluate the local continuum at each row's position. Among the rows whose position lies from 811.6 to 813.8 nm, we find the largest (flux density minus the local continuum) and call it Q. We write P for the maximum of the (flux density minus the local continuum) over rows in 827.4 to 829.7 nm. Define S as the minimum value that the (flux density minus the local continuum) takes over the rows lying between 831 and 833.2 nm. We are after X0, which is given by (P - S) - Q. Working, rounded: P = 4.6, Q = 0.8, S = -4.8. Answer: 9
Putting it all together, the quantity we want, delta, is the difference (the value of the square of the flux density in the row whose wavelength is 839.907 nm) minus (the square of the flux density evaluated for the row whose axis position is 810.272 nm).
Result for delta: -344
